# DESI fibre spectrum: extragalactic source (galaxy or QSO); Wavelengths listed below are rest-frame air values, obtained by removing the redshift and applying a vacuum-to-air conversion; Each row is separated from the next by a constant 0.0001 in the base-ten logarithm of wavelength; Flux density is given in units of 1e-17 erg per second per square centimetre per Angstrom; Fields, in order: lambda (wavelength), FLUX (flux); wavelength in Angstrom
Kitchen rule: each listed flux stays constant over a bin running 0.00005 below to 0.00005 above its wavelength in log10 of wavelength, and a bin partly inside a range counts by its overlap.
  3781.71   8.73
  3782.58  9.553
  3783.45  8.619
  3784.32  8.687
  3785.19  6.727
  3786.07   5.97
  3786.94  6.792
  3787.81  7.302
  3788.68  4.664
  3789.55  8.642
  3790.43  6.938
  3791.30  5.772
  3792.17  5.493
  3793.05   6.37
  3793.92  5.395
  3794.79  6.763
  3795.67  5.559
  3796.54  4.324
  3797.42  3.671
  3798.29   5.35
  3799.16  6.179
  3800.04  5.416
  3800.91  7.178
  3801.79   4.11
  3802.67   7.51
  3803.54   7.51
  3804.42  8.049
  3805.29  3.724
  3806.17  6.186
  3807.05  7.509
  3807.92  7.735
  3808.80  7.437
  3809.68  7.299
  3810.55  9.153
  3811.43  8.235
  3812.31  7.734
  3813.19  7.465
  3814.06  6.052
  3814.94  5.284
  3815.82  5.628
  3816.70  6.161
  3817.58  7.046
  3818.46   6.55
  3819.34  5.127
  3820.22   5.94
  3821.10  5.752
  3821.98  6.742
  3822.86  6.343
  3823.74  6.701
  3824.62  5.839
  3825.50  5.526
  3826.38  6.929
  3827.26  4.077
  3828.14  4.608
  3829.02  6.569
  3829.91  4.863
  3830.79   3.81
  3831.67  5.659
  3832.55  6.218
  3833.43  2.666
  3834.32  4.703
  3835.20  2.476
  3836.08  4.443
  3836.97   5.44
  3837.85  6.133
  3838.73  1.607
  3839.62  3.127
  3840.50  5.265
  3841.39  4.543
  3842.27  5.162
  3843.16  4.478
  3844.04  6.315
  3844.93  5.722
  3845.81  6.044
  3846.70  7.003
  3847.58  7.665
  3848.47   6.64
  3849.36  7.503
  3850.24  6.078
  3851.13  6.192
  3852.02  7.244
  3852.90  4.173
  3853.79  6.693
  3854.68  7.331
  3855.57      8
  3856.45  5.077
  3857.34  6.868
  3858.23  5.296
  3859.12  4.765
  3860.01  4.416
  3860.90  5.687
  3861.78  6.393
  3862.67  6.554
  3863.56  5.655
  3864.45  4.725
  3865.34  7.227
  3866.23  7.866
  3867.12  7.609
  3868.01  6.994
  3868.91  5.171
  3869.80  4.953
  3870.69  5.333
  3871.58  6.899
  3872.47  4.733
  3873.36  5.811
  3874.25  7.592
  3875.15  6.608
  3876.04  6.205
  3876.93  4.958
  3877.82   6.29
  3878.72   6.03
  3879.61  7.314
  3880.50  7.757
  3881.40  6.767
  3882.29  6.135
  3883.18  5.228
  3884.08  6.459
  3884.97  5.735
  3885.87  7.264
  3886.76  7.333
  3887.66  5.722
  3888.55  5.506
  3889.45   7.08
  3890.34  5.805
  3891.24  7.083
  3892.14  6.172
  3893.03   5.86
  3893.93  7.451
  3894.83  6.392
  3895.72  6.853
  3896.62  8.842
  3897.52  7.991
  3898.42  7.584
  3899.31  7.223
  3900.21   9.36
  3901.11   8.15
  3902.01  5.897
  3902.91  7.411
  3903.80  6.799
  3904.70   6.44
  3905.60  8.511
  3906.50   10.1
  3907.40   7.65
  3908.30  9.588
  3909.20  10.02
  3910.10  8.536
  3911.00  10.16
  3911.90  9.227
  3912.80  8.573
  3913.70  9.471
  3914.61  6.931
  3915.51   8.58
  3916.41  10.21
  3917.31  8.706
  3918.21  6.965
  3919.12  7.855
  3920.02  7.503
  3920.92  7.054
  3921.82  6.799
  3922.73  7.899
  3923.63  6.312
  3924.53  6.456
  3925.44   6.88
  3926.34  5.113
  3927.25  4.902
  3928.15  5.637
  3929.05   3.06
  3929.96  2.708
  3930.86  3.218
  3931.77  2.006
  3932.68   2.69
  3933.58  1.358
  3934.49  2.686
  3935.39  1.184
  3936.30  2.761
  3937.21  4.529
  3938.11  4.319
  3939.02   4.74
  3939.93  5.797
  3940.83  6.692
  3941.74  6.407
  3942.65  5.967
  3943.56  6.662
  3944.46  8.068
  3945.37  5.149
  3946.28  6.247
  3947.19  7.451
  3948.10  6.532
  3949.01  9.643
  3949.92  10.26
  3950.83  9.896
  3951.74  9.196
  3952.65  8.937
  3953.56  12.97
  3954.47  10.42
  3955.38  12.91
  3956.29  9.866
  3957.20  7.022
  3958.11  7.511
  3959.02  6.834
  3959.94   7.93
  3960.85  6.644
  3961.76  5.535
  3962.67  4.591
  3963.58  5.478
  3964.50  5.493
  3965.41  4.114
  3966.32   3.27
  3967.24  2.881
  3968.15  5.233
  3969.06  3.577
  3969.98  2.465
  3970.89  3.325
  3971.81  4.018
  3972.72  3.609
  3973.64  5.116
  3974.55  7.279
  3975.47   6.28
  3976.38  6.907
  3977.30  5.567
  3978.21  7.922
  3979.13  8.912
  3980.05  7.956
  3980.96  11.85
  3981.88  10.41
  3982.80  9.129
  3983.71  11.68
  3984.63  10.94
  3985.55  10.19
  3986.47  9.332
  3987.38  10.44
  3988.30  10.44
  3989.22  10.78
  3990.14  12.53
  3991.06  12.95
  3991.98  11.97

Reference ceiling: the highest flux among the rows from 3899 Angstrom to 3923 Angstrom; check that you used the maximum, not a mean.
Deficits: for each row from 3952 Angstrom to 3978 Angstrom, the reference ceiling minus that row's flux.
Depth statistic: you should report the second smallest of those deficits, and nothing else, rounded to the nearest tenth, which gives -2.7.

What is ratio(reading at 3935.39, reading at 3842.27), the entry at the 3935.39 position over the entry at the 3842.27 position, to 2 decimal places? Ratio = 0.23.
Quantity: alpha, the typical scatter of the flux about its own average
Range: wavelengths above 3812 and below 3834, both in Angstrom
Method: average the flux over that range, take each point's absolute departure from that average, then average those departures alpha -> 0.87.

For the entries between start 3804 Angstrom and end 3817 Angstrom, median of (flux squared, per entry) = 55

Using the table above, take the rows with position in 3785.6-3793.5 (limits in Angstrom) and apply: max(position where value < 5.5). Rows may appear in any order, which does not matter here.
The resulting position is 3792.17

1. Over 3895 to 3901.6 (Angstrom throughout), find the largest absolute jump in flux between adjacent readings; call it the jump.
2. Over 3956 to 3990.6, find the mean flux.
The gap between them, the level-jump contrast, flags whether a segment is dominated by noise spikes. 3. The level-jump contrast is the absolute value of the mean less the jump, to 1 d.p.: 5.0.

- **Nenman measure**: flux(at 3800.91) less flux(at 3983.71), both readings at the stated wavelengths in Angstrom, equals -5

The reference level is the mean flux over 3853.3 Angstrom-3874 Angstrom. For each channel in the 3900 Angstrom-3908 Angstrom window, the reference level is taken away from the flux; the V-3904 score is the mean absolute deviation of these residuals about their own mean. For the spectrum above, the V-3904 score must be 1.08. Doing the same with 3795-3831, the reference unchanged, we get 1.10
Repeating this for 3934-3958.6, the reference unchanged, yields 2.30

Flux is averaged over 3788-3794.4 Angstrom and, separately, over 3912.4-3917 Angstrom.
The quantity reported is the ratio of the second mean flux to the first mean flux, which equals 1.4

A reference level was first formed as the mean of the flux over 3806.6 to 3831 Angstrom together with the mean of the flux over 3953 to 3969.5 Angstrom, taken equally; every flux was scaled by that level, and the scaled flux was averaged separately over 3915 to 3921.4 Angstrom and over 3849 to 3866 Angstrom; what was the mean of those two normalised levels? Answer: 1.08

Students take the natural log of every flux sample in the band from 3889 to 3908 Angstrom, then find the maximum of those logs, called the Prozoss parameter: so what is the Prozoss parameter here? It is 2.31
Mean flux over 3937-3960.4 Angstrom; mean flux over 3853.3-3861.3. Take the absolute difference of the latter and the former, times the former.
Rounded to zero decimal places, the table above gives 14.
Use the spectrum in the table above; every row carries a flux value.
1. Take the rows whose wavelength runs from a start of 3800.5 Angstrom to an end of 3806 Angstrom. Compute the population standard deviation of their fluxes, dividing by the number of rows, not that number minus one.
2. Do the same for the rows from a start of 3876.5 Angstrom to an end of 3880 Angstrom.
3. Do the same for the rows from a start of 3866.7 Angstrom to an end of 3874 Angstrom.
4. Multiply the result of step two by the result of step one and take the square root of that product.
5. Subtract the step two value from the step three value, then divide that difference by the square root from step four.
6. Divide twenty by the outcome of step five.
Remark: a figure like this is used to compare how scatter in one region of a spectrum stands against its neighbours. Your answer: 137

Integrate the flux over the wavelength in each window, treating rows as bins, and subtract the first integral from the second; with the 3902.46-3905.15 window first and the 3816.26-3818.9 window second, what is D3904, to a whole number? -1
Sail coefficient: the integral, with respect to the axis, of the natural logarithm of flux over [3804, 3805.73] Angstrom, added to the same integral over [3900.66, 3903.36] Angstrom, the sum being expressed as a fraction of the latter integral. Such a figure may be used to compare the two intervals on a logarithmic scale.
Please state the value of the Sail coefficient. 1.56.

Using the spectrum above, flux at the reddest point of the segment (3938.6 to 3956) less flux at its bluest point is 8.2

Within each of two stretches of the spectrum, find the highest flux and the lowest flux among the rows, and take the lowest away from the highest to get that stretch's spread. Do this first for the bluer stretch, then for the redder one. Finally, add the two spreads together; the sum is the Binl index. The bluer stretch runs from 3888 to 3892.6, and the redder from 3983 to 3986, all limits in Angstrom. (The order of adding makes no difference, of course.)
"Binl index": 3.1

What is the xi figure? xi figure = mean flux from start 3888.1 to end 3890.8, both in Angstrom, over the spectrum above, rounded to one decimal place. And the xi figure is 6.1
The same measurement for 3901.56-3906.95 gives 7.5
